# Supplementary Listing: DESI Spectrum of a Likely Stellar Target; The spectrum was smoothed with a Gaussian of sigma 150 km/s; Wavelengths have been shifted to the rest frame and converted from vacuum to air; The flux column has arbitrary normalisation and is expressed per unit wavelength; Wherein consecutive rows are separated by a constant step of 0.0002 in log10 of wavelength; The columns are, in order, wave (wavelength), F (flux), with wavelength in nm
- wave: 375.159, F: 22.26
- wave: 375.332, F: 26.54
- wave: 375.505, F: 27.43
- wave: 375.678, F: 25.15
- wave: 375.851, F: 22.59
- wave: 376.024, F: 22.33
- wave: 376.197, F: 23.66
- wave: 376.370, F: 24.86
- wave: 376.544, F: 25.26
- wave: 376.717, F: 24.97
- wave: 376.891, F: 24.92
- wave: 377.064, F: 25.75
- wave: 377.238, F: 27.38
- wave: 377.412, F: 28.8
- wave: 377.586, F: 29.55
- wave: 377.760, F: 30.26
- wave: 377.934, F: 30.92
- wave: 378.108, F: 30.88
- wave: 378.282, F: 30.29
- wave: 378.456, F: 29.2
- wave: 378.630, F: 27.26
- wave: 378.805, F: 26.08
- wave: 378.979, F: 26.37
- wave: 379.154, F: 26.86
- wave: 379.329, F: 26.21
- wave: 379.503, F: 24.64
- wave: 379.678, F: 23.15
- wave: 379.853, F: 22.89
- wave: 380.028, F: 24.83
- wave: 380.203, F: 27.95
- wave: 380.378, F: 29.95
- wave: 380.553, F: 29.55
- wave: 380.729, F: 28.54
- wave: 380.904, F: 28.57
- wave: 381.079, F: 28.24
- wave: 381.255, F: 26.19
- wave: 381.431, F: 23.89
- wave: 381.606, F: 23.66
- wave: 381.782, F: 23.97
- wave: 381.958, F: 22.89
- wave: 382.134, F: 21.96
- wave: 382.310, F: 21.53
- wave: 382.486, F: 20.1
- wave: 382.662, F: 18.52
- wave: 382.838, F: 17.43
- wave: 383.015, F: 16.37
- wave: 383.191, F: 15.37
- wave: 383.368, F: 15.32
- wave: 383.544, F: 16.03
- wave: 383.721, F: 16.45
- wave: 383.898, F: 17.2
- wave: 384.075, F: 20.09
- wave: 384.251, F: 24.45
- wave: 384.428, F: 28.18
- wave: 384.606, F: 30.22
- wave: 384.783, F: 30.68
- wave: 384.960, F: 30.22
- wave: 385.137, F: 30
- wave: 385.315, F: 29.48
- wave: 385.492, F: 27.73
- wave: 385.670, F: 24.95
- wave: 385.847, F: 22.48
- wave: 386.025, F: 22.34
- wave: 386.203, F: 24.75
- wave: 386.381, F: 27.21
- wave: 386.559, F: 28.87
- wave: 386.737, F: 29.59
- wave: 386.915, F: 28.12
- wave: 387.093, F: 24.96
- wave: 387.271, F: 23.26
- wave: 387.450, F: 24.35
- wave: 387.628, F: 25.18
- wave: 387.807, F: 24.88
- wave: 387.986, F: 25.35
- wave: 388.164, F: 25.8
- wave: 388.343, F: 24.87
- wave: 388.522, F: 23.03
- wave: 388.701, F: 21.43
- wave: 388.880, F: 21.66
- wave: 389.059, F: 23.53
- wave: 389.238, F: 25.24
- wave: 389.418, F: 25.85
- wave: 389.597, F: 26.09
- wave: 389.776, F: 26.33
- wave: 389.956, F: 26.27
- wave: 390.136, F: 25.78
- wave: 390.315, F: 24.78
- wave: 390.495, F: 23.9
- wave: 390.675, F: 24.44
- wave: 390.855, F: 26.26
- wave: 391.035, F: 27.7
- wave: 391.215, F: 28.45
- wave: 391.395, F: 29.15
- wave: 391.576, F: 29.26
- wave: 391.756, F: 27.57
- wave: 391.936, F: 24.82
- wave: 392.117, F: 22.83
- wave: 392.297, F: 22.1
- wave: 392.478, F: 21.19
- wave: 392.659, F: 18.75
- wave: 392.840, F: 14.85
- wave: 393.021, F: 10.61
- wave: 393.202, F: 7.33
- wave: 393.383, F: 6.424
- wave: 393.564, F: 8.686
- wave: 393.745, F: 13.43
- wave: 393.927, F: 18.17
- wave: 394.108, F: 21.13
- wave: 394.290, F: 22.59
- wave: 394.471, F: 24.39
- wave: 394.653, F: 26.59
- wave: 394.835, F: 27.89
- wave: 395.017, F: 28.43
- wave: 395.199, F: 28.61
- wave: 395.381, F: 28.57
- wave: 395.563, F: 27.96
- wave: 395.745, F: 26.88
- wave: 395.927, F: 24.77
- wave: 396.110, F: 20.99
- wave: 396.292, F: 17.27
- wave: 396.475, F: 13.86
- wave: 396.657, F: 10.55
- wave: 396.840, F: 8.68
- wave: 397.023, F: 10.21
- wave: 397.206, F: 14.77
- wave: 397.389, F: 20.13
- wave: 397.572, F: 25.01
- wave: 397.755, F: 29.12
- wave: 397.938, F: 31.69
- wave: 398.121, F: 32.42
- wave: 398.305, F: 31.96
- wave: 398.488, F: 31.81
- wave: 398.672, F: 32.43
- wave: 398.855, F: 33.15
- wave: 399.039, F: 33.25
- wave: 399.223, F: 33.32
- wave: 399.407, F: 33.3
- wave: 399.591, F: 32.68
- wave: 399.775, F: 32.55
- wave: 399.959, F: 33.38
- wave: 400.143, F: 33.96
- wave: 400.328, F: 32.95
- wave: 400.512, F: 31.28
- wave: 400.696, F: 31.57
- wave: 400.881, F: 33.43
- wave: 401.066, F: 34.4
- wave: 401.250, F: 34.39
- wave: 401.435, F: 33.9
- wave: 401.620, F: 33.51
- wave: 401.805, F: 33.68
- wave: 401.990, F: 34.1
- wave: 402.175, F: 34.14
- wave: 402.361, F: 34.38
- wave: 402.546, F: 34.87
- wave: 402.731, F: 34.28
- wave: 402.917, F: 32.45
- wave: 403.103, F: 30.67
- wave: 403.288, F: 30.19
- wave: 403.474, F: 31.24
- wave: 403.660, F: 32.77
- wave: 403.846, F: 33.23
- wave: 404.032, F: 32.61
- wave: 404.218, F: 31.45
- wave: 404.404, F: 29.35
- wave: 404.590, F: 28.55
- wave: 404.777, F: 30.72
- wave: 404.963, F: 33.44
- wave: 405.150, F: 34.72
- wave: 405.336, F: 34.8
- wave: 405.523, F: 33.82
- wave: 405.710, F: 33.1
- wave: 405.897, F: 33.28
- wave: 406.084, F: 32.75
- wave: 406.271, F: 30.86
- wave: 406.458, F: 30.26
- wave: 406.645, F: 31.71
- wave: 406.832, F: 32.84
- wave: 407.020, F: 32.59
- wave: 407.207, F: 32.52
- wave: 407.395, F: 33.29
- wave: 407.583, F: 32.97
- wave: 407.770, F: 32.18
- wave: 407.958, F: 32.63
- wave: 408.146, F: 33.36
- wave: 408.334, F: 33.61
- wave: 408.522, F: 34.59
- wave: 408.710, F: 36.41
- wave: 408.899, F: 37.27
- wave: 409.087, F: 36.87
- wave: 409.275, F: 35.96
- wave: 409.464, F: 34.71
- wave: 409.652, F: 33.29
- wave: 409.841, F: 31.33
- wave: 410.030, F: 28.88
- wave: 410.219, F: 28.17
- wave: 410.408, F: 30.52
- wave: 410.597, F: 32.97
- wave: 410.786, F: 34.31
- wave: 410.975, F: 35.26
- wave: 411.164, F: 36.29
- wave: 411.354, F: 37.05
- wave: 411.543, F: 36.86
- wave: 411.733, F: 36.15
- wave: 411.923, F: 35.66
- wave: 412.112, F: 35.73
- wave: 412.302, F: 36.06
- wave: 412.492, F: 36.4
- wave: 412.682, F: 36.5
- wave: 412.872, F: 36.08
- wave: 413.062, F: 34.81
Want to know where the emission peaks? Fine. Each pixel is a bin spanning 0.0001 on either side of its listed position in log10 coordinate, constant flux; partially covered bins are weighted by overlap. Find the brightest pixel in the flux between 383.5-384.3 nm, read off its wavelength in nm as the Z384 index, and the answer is 384.251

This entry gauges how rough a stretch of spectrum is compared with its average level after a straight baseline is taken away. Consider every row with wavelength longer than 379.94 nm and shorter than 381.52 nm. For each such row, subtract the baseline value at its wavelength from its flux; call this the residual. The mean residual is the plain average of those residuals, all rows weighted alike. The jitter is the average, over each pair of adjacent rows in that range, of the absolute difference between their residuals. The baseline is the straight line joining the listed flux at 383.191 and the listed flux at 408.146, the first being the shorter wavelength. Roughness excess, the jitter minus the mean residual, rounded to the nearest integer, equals -12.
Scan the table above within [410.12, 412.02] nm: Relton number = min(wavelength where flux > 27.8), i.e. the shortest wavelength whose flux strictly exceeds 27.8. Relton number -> 410.219 nm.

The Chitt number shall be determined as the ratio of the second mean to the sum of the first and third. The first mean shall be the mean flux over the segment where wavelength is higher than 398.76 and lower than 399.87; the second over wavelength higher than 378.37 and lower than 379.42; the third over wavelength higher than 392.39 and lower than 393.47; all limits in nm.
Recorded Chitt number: 0.58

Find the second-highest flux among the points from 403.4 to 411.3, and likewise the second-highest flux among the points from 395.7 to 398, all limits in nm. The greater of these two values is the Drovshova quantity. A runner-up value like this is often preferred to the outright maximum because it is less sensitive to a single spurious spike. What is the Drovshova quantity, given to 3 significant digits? 36.9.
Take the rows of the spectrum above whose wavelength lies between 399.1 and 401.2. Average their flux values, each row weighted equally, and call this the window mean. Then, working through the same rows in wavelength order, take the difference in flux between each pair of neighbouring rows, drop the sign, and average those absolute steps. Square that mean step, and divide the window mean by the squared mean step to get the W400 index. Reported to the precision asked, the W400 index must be 52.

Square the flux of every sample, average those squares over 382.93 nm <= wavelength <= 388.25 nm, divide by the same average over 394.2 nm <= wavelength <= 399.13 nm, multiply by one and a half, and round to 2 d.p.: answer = 1.40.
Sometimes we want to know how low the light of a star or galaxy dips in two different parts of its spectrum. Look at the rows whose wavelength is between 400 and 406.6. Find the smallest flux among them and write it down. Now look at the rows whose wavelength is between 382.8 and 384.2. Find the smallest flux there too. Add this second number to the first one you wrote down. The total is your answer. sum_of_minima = 44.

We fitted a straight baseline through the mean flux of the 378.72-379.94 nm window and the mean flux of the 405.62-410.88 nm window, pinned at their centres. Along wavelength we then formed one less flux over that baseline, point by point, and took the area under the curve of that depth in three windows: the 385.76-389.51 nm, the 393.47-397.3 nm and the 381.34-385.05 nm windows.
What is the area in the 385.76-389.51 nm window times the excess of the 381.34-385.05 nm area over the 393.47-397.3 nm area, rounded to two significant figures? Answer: -0.19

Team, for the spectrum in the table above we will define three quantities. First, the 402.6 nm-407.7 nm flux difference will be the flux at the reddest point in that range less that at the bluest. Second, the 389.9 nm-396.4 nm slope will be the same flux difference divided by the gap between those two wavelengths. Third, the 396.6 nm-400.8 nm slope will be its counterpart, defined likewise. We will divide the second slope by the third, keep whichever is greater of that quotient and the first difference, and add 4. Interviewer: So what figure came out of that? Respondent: 4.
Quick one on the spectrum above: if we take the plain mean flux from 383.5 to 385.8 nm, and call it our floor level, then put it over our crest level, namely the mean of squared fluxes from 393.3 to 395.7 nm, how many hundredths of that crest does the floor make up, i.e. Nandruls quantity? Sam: 4.7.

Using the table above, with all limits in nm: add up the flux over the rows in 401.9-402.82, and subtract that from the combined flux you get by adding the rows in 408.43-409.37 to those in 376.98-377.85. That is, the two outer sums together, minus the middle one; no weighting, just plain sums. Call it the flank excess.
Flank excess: 151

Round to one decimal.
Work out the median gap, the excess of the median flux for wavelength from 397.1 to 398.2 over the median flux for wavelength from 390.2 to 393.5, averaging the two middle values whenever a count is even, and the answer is 2.9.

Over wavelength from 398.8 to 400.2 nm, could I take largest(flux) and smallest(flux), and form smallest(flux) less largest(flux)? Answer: -1.4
